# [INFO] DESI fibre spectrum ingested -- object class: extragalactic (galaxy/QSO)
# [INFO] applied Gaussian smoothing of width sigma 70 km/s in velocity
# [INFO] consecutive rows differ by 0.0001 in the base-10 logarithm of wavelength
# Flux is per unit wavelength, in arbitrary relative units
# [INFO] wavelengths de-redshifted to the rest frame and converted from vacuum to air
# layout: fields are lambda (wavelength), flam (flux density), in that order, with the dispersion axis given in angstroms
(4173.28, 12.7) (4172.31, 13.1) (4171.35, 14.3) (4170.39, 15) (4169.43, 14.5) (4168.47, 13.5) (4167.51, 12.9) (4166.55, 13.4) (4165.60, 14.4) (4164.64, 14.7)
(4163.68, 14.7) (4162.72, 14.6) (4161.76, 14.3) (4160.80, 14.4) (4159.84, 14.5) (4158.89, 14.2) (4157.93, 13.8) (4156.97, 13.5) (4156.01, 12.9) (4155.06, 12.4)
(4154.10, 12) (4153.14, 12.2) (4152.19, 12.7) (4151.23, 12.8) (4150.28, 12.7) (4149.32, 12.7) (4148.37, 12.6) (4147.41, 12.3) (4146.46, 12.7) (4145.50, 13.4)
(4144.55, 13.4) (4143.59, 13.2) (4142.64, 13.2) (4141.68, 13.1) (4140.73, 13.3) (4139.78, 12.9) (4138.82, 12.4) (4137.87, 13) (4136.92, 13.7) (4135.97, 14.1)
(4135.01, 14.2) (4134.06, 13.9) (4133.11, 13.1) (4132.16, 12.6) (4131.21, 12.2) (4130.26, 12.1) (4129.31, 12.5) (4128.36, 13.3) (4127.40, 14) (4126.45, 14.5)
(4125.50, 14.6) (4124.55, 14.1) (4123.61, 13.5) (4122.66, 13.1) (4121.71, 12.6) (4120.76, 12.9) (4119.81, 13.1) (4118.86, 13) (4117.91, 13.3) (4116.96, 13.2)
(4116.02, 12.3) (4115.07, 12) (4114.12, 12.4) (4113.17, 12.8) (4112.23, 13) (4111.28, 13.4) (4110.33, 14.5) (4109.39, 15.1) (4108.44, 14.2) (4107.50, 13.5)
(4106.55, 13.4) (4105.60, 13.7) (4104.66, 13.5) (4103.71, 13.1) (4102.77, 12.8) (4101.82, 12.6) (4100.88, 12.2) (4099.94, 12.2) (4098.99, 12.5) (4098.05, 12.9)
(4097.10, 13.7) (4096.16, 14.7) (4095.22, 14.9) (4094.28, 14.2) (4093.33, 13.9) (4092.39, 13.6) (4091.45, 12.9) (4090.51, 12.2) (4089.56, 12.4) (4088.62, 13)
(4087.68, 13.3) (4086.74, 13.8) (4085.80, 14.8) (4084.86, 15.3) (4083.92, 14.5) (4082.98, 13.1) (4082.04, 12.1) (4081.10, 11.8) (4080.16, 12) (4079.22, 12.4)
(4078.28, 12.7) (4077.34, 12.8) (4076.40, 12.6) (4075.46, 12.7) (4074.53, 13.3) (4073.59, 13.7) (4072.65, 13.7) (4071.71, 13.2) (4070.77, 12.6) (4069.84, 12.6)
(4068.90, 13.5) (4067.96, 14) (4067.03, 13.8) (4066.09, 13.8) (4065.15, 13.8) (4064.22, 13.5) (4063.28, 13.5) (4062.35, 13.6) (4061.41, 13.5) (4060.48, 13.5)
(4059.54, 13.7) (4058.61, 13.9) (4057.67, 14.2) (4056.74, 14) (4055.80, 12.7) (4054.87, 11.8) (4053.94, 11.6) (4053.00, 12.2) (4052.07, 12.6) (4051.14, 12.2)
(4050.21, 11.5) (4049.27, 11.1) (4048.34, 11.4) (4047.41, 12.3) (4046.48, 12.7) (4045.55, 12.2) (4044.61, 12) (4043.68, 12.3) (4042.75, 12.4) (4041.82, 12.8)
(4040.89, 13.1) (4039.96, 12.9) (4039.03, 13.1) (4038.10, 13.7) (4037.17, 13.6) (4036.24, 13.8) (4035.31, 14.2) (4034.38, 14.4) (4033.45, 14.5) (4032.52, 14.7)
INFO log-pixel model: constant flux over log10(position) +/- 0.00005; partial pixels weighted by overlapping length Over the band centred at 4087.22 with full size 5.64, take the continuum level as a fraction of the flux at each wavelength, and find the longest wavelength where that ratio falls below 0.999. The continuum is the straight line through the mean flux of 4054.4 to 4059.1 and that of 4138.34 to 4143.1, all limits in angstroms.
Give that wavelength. 4087.68 angstroms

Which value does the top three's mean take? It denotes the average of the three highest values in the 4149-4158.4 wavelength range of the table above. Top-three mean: 13.4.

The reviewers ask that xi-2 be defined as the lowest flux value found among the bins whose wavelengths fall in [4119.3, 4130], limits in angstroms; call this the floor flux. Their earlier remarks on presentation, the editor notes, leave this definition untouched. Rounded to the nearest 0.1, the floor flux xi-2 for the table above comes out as 12.5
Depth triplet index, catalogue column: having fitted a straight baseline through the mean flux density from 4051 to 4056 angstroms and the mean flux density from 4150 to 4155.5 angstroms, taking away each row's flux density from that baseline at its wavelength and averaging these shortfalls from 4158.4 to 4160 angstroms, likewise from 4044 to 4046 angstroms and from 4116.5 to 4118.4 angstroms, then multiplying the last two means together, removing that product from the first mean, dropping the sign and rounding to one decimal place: 1.8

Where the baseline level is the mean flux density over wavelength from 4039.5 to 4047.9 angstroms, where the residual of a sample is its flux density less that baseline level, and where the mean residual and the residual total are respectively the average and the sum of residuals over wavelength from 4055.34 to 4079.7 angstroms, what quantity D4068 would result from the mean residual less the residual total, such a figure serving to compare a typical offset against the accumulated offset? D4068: -21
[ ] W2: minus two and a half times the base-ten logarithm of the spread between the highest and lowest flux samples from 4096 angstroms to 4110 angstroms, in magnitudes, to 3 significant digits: -1.16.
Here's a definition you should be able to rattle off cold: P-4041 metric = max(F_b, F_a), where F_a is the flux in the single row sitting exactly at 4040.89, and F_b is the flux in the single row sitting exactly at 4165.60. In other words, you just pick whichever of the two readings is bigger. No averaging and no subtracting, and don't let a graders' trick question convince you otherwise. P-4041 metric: 14.4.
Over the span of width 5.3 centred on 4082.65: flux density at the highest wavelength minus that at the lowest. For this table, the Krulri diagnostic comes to 3.3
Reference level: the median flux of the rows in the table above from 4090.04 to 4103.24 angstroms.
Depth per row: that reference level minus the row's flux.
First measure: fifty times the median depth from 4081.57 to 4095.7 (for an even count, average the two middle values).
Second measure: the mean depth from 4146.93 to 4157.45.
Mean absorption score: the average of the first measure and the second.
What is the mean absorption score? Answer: -17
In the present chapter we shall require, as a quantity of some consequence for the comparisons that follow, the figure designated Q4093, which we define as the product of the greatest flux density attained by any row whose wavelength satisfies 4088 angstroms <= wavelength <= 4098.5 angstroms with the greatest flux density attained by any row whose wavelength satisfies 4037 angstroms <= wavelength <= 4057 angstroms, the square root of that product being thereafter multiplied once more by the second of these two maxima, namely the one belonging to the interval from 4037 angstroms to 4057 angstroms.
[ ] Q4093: 202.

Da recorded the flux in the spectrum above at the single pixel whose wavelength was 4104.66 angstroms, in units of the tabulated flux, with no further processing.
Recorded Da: 13.5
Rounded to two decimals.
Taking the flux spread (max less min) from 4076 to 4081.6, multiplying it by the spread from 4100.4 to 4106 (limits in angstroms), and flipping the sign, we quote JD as -1.50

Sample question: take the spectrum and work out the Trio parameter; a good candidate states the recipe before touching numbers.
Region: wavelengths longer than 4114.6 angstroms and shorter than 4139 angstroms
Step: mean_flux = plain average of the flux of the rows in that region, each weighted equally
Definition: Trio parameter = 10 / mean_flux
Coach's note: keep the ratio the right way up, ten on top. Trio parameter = 0.757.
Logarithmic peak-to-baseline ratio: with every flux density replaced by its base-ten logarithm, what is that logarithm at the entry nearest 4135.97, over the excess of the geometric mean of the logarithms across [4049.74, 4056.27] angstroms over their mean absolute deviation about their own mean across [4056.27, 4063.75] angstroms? 1.07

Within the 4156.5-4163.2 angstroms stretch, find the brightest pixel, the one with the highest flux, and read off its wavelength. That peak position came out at 4162.72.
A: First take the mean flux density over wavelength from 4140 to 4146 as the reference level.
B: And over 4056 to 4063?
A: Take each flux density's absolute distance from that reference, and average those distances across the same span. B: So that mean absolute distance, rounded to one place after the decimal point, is 0.5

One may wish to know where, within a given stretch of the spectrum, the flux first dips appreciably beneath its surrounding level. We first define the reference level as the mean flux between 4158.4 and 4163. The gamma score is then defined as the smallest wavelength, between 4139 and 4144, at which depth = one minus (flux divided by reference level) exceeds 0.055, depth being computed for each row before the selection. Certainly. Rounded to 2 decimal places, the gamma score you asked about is 4139.78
